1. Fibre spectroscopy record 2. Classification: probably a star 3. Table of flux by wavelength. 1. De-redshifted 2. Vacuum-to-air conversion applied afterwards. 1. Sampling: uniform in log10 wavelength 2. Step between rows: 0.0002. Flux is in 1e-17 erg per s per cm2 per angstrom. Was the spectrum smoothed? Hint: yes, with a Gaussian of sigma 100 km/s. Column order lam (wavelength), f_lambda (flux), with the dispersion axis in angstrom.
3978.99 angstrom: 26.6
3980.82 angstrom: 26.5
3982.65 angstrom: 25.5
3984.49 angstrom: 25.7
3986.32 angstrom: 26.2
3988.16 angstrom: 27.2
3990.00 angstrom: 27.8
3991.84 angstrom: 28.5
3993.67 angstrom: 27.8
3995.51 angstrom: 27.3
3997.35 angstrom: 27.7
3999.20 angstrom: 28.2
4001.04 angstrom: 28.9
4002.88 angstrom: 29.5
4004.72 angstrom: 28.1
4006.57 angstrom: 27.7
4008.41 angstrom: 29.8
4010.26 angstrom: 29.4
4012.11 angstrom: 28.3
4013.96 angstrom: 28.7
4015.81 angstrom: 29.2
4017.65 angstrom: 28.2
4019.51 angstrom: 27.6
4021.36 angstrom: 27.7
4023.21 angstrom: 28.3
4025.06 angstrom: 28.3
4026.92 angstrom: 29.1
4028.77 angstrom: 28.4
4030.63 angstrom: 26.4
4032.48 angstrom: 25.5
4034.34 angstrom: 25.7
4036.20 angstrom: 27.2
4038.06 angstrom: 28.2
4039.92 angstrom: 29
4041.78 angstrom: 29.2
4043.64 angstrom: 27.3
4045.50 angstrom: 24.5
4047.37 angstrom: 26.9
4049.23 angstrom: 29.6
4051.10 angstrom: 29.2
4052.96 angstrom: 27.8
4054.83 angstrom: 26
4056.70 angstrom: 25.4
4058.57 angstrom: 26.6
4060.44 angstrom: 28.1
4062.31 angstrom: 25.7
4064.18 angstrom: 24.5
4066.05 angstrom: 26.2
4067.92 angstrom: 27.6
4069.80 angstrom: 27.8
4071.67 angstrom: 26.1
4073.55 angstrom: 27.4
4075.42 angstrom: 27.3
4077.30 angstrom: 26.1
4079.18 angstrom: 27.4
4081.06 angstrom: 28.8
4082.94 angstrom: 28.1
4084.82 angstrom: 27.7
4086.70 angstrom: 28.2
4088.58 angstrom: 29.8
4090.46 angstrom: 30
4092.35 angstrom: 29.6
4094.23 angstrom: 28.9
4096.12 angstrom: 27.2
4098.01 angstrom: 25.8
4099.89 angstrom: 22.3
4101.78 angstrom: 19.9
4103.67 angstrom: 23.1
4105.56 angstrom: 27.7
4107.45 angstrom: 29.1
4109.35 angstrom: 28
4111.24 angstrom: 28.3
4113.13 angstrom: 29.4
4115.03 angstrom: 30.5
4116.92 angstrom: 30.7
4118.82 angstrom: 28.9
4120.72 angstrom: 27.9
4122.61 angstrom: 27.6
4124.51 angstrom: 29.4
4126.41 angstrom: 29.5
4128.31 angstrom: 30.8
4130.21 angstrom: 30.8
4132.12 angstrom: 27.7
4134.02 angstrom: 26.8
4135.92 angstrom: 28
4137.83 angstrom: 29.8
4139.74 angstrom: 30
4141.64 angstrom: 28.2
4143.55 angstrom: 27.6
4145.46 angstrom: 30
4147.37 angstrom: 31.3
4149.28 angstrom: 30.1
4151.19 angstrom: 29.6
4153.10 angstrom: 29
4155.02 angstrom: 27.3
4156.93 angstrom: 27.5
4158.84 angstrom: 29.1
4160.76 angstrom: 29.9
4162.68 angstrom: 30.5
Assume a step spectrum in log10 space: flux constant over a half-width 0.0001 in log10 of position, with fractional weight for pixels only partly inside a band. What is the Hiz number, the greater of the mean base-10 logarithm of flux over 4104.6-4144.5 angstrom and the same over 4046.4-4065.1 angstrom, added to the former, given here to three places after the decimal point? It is 2.921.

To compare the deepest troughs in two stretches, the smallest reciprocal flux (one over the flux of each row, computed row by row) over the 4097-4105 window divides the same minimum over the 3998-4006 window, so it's 0.87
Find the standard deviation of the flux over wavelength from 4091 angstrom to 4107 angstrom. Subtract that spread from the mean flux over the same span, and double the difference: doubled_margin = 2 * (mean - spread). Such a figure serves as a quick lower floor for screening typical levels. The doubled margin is 45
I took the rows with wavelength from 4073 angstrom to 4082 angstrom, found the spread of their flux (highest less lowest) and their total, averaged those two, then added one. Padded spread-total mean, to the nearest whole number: 71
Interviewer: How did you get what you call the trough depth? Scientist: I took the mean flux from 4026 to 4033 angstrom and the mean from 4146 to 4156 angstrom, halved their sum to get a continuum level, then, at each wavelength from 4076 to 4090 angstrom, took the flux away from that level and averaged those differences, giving 0.4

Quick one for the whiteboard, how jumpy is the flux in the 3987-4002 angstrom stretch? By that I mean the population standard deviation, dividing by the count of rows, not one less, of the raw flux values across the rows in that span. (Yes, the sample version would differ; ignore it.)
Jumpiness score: 0.54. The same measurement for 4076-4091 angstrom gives 1.20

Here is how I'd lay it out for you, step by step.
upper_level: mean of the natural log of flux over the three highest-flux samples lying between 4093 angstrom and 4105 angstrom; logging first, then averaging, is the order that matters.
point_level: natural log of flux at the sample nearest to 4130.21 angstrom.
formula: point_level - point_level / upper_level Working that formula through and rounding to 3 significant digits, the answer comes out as 2.39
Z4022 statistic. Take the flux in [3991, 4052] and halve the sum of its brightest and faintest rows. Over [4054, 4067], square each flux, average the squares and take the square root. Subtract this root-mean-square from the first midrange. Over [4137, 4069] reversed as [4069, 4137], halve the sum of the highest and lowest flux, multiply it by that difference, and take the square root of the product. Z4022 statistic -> 5.2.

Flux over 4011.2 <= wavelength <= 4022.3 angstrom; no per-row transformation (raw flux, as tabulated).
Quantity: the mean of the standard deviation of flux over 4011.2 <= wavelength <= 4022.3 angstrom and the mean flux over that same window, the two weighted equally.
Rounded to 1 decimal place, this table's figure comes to 14.4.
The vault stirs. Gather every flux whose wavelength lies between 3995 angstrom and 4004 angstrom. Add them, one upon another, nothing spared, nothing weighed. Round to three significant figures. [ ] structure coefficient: 142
